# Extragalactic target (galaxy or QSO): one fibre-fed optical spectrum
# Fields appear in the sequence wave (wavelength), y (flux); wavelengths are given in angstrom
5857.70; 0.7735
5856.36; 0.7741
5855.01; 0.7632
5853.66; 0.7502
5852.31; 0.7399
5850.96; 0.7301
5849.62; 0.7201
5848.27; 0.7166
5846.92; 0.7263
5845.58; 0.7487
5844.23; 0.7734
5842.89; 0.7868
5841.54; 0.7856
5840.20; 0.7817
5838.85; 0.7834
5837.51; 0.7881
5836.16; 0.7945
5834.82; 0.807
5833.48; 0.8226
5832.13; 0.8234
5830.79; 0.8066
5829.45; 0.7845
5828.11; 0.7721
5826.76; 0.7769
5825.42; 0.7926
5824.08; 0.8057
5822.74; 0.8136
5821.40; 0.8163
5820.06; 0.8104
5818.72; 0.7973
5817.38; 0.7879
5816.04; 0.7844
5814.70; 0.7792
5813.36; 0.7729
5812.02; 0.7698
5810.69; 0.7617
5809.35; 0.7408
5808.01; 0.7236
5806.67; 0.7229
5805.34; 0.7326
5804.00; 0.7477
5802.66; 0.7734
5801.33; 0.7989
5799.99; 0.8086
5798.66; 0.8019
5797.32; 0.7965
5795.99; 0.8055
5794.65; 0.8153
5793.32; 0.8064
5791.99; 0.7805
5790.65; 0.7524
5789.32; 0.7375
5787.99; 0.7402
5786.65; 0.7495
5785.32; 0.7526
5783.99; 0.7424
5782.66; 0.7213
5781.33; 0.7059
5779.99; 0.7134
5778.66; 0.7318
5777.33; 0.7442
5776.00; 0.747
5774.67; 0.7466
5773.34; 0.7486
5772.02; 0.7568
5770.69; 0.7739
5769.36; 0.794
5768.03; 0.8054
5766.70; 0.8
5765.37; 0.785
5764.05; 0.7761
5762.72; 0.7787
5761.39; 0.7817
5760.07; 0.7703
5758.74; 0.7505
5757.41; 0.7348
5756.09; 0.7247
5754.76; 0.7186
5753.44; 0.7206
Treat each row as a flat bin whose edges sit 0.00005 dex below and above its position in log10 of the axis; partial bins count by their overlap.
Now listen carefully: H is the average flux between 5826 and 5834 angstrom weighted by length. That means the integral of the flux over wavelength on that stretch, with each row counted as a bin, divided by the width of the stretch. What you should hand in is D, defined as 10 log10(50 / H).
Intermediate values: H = 0.80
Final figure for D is 18.0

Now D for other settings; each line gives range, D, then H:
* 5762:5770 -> 18.0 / 0.79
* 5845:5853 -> 18.4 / 0.73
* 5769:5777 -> 18.2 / 0.76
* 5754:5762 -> 18.3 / 0.75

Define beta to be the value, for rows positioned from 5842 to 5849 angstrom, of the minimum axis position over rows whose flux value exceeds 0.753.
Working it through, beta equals 5842.89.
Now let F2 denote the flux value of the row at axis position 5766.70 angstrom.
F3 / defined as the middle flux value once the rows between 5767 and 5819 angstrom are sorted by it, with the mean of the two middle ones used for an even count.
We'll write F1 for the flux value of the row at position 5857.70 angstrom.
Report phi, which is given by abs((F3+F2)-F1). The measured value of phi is 0.783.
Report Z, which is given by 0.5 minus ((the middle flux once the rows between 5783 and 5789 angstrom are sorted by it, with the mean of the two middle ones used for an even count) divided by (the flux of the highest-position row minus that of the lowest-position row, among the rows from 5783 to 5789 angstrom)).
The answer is 340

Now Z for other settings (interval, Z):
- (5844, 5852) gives 17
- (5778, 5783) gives 69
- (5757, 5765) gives -18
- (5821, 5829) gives 19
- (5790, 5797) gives -15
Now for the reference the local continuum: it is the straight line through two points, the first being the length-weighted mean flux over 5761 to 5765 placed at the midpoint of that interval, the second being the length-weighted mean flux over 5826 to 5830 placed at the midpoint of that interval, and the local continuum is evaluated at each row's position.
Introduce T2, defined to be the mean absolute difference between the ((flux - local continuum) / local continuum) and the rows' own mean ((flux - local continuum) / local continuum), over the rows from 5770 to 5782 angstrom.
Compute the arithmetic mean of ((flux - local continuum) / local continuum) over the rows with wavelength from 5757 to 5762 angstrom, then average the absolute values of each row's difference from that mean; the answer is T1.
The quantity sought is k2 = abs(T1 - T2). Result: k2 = 0.001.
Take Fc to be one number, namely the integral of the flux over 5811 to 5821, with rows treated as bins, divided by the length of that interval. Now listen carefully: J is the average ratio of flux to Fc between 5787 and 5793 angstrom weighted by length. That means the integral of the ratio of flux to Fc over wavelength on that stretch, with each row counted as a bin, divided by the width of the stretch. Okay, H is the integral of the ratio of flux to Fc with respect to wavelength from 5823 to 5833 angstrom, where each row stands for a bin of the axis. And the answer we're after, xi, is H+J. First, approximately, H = 10.1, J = 0.96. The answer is 11.1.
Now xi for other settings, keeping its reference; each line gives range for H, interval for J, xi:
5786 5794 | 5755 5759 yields 8.7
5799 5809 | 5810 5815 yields 10.6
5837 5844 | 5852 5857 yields 8.0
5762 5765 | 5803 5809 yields 3.9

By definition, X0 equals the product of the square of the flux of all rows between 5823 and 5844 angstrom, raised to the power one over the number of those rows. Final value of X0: 0.63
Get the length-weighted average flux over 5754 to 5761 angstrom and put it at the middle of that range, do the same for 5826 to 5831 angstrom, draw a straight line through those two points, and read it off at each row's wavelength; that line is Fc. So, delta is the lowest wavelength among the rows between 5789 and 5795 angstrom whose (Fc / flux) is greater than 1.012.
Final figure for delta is 5789.32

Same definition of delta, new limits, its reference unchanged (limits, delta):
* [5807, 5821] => 5808.01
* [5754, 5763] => 5754.76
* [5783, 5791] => 5783.99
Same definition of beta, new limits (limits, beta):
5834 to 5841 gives 5834.82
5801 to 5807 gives 5801.33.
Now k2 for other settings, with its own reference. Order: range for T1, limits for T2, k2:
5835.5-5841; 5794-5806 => 0.025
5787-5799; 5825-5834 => 0.011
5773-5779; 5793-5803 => 0.005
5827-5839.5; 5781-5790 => 0.003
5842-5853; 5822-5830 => 0.009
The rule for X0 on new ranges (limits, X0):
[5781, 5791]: 0.54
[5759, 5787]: 0.57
